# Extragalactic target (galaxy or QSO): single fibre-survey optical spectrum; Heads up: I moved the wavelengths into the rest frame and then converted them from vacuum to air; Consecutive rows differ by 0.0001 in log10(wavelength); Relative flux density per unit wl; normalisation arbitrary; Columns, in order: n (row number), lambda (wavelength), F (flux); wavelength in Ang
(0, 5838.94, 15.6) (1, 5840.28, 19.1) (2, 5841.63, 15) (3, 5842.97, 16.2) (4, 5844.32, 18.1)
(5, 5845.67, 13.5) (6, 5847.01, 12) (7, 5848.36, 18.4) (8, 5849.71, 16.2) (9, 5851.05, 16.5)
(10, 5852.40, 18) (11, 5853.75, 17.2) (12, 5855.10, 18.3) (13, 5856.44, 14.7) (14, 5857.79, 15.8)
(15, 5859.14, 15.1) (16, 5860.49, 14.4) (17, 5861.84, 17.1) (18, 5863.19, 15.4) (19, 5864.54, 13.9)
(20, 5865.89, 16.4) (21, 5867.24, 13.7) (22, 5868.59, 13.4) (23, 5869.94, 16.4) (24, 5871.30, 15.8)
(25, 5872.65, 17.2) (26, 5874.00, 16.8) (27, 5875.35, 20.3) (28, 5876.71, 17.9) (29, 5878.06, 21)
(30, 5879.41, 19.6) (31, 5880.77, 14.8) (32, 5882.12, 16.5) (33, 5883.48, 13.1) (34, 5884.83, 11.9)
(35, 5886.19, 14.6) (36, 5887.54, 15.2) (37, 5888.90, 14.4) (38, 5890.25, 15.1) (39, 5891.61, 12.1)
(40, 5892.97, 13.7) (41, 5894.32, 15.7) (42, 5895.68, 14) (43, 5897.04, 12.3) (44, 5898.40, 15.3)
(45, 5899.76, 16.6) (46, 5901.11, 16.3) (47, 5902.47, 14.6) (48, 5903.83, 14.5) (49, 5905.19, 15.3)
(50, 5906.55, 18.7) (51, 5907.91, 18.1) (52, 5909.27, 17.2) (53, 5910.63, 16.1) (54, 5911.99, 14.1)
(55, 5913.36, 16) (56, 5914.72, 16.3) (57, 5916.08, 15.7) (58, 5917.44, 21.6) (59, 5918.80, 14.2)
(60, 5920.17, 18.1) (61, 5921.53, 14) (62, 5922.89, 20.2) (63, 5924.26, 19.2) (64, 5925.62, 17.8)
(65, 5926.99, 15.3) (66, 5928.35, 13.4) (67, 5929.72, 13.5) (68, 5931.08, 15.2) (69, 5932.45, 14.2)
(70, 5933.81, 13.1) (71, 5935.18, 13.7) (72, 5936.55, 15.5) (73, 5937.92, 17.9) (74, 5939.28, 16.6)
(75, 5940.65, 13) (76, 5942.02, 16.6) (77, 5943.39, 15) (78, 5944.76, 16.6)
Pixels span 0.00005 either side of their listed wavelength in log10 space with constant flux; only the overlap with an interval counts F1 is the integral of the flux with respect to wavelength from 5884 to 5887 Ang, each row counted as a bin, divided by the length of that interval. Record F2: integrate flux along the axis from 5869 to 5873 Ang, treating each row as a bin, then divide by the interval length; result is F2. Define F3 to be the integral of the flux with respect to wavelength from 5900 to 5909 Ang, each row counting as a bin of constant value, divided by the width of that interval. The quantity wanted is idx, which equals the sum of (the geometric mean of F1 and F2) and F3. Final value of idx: 31.0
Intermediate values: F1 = 13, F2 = 16.2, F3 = 16.3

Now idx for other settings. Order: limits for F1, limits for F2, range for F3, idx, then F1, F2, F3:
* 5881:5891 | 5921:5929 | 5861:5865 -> 31.0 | 14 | 16.7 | 15.5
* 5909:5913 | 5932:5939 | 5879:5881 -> 32.7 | 16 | 15.0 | 17.4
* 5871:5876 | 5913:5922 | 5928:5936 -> 31.0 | 18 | 16.6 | 13.9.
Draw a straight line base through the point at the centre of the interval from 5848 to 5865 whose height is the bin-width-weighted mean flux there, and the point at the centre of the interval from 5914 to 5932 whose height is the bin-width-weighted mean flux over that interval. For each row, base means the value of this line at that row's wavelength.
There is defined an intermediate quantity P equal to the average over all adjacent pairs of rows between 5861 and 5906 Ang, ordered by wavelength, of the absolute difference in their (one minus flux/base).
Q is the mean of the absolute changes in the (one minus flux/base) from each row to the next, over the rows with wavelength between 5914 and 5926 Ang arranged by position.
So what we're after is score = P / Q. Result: 0.5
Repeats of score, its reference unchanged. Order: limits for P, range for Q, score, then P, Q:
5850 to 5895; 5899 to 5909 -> 1.6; 0.11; 0.07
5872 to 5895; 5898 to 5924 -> 0.9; 0.13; 0.14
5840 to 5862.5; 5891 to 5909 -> 1.4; 0.13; 0.09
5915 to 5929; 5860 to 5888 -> 1.8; 0.23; 0.13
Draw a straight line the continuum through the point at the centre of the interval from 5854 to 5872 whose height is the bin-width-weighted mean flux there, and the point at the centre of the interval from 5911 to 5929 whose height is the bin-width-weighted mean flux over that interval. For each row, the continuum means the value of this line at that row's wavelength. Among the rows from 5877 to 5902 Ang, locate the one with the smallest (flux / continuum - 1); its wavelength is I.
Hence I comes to 5884.83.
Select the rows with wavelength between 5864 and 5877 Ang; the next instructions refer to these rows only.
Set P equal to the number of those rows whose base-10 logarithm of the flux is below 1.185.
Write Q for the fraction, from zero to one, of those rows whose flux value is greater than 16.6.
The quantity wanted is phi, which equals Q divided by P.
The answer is 0.13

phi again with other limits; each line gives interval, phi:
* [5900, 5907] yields 0.07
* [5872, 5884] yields 0.33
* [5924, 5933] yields 0.06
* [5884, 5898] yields 0.00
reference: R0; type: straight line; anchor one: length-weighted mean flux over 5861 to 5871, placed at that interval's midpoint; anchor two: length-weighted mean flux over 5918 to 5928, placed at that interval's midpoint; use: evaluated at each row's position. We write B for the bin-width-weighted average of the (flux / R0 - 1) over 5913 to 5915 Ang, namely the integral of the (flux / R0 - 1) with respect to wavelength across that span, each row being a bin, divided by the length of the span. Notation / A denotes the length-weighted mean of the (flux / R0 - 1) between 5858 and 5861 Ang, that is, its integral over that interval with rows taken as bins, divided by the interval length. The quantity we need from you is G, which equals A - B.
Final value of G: 0.03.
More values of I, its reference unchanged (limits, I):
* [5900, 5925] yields 5921.53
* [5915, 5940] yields 5933.81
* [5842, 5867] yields 5847.01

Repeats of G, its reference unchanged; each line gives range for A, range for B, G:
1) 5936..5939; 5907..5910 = -0.11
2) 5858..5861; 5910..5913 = 0.08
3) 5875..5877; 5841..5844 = 0.14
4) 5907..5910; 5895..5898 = 0.25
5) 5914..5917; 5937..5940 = 0.00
